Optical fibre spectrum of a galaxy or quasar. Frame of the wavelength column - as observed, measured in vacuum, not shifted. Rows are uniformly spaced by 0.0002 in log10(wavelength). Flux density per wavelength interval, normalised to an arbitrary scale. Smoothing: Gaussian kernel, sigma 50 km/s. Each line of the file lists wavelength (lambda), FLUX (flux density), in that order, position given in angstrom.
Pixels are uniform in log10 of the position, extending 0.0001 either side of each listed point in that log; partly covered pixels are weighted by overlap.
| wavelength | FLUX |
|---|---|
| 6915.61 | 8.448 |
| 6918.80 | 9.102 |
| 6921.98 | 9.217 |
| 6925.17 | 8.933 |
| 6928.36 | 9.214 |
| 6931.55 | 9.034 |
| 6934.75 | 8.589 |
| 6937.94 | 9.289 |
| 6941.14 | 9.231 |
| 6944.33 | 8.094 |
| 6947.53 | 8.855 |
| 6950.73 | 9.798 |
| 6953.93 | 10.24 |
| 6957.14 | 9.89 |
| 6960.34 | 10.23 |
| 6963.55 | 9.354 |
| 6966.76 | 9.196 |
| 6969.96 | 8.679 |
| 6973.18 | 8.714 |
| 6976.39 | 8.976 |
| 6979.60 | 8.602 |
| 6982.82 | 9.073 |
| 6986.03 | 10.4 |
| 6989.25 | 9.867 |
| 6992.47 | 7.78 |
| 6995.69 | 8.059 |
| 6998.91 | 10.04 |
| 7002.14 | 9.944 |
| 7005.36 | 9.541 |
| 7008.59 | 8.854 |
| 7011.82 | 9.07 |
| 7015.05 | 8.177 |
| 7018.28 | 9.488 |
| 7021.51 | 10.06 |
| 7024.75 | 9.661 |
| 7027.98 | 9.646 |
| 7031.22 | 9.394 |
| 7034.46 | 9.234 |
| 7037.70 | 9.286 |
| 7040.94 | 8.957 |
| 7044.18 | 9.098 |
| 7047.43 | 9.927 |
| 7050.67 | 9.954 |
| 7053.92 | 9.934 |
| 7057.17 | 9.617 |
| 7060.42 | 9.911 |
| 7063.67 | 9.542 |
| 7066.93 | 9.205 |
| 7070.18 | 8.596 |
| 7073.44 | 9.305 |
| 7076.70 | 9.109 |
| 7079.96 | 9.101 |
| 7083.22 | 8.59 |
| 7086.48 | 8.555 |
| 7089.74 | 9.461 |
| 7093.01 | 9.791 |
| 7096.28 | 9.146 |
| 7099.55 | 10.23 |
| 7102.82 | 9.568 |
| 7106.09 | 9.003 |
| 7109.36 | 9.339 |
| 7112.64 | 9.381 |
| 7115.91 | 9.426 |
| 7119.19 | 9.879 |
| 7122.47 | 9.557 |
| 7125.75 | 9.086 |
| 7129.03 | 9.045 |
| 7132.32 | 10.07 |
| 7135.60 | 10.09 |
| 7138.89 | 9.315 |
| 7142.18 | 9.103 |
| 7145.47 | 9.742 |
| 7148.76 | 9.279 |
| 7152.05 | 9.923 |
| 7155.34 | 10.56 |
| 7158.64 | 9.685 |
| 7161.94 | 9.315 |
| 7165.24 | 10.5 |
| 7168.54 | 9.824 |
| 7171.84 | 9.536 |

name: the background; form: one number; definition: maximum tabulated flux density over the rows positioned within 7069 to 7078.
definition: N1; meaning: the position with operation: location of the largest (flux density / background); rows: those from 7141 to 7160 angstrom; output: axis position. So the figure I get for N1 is 7155.34 angstrom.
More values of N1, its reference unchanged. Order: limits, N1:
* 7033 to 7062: 7050.67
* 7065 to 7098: 7093.01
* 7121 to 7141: 7135.60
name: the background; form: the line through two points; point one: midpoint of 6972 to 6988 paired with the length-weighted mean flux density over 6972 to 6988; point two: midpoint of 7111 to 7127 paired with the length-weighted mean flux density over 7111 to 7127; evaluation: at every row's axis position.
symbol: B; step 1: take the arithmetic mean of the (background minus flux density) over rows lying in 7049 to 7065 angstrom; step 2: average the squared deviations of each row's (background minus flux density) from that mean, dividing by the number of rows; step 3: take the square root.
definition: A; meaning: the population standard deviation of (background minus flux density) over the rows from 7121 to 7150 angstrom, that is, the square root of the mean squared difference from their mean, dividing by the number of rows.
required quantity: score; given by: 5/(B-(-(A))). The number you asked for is 8.8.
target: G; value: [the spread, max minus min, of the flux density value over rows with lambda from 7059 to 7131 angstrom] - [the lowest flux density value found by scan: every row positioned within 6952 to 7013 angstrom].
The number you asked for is -6.1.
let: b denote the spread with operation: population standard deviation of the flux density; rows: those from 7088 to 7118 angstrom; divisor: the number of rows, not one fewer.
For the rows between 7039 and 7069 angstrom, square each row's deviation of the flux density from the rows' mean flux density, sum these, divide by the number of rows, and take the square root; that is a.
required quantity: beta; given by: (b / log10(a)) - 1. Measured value -1.8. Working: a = 0.37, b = 0.340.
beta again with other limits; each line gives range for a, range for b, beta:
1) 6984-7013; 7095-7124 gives -6.3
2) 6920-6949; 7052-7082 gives -1.9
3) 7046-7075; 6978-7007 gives -3.4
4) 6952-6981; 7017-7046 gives -2.5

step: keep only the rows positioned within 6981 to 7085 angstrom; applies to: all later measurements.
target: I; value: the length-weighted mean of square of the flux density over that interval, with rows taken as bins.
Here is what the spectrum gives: 87.3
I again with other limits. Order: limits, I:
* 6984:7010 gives 87.5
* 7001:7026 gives 87.5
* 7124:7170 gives 94.0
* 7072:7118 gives 86.5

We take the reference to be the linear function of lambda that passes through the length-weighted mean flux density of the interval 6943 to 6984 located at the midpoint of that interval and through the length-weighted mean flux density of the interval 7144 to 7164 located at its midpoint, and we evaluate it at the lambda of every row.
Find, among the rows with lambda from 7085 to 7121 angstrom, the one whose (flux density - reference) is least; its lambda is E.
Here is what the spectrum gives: 7086.48 angstrom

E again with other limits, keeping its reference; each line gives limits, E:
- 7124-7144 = 7129.03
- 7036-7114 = 7086.48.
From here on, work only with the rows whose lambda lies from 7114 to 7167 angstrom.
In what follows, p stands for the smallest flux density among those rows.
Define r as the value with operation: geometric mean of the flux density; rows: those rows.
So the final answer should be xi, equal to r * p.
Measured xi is 87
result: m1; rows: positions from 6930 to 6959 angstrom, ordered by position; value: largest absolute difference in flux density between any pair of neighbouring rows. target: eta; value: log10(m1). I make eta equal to 0.06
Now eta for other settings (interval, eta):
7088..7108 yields 0.04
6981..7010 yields 0.32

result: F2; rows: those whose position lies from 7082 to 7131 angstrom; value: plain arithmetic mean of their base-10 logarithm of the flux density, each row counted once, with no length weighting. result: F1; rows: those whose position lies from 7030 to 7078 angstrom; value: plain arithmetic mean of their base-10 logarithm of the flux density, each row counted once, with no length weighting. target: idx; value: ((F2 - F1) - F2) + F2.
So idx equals -0.003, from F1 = 0.973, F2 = 0.970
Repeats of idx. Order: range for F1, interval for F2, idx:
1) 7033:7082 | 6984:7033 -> -0.004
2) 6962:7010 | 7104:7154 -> 0.017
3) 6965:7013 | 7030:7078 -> 0.014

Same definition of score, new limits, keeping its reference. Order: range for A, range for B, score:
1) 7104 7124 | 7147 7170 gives 6.9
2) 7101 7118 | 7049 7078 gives 7.9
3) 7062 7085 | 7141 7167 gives 6.0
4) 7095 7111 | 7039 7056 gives 5.7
